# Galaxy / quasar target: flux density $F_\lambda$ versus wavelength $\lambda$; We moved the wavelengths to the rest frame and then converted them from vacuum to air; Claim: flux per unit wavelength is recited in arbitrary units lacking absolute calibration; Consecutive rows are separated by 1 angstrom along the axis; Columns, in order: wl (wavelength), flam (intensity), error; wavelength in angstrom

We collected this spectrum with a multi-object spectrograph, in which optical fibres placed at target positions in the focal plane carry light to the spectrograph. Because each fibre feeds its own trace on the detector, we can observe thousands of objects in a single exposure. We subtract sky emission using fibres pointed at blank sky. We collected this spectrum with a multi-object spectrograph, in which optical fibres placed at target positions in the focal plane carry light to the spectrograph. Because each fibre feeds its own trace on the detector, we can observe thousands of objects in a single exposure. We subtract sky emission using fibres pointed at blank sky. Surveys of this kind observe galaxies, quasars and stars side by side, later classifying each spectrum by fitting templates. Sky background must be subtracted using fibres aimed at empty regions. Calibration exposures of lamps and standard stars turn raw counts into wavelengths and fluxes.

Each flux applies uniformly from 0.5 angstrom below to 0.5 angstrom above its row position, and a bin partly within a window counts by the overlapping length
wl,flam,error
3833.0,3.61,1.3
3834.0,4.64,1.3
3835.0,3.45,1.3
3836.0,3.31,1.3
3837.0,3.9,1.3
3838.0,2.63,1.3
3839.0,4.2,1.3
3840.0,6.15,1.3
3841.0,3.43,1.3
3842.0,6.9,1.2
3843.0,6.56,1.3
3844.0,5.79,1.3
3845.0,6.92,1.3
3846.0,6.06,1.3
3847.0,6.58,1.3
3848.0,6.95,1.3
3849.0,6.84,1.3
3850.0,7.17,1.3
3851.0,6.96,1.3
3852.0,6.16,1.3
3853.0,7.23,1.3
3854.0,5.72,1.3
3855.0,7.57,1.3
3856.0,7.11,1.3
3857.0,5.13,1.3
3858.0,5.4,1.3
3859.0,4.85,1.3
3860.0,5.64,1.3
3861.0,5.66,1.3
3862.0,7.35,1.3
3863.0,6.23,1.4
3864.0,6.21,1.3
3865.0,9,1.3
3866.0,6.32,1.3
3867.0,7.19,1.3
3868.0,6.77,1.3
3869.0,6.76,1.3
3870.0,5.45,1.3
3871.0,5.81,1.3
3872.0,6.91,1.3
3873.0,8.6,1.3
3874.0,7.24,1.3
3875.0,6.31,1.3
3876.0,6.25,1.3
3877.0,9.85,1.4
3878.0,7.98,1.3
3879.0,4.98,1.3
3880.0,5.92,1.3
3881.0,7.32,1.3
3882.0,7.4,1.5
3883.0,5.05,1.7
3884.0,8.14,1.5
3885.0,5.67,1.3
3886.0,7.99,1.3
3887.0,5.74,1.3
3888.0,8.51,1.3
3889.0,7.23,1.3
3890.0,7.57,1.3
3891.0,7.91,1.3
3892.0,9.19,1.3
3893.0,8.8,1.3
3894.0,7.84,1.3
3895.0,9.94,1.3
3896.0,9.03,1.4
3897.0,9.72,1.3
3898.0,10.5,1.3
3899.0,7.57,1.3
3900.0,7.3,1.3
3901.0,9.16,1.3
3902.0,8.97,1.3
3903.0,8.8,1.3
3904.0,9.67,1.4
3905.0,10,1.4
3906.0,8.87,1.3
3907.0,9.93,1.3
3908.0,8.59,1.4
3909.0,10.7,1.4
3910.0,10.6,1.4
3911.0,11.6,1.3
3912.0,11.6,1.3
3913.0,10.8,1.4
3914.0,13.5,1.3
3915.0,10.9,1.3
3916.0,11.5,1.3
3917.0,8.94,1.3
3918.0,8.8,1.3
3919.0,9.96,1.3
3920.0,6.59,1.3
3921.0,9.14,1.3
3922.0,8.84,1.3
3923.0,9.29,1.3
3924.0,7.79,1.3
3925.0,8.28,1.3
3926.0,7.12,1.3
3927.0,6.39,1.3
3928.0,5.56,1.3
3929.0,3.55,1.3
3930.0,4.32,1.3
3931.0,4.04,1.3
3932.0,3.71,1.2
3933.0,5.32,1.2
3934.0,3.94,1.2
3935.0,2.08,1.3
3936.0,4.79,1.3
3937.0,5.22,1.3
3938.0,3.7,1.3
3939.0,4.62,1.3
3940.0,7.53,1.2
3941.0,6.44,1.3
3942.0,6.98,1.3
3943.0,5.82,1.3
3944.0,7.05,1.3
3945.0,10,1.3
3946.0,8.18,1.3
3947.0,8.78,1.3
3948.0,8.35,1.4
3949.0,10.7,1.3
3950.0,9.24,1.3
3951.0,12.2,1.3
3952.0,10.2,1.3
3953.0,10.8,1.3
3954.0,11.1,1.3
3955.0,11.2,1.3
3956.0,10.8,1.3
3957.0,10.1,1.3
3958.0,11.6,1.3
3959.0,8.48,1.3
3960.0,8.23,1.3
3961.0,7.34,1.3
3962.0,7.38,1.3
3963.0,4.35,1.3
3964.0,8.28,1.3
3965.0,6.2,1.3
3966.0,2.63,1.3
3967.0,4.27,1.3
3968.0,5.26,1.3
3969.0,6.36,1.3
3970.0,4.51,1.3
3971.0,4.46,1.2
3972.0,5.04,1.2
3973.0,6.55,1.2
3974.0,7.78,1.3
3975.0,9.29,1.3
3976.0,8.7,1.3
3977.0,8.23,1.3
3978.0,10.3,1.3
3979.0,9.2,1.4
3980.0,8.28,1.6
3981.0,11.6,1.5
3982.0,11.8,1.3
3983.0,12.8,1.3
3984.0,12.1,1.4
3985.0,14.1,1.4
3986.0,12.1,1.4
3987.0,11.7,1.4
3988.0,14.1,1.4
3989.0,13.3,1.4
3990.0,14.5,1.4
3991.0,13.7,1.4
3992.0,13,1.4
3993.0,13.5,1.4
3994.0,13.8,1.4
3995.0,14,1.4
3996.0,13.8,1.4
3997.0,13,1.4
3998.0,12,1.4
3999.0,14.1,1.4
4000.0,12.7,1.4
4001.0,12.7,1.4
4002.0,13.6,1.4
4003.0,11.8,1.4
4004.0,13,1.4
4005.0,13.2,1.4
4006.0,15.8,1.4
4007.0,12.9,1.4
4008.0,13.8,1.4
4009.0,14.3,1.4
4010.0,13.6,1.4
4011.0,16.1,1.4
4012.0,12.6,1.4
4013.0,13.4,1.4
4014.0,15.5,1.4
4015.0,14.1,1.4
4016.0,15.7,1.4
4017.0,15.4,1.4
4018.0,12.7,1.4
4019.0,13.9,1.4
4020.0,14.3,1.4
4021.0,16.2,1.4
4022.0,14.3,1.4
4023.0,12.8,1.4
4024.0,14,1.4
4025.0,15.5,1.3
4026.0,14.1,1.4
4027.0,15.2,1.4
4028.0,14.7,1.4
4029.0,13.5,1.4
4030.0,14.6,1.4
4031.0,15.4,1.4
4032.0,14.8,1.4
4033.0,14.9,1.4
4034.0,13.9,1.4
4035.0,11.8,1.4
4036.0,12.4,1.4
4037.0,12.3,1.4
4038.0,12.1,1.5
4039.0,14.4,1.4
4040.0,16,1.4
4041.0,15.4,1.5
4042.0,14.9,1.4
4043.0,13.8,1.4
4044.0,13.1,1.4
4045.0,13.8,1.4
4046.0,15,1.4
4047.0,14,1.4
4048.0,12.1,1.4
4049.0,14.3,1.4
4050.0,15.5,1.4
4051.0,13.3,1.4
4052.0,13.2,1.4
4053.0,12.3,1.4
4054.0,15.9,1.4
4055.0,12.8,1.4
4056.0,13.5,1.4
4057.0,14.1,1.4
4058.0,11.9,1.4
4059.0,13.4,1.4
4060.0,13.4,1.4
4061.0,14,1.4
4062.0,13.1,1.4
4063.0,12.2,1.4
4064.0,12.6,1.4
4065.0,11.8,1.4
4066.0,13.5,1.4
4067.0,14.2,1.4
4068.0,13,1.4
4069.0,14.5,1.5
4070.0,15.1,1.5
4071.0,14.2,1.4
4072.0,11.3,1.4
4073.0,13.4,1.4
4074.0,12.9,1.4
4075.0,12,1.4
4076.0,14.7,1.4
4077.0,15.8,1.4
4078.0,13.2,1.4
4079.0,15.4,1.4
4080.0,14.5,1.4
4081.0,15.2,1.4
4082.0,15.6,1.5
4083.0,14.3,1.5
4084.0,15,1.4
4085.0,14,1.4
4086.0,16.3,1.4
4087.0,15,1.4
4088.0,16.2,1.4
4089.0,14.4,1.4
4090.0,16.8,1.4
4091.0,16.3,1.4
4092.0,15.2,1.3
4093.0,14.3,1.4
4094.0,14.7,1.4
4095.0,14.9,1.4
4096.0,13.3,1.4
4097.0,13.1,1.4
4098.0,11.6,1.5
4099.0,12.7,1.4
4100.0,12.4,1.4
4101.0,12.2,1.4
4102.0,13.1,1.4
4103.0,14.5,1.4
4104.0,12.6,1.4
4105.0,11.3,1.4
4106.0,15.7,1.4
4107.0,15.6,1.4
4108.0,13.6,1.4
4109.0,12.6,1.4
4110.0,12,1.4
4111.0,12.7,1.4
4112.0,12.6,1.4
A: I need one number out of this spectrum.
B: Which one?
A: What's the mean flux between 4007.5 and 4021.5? 14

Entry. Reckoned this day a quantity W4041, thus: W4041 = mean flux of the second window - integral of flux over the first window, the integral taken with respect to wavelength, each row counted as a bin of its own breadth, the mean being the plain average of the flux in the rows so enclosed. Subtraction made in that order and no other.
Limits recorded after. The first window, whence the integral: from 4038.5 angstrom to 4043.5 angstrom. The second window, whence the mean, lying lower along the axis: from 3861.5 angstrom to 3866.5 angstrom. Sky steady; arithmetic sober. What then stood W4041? -67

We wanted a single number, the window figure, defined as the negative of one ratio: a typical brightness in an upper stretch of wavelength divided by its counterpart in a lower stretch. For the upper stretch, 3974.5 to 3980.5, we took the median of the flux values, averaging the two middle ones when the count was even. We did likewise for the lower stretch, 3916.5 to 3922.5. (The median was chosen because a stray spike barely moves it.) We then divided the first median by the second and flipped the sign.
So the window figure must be -1.01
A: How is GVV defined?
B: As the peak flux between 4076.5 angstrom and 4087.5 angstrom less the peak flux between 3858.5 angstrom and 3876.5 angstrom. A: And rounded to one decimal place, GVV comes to 7.3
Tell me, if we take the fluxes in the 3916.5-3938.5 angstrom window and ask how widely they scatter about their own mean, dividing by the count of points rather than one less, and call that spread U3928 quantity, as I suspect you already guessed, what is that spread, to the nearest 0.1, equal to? 2.3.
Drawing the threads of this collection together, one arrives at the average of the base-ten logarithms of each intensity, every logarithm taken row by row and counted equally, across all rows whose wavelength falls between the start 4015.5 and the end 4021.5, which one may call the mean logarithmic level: 1.17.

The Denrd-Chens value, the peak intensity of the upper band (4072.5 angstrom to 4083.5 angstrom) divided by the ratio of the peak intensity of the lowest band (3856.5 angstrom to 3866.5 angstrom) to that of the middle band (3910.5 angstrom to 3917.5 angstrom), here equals 24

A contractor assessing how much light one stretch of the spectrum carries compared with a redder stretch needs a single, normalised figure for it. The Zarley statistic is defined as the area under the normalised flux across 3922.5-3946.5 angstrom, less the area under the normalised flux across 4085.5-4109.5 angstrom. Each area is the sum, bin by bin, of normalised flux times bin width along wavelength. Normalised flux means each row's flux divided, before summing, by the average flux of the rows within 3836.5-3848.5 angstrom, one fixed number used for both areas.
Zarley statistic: -36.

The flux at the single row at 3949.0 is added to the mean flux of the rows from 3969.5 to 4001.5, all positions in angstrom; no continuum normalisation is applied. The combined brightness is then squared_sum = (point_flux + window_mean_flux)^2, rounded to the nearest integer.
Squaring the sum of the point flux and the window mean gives 477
